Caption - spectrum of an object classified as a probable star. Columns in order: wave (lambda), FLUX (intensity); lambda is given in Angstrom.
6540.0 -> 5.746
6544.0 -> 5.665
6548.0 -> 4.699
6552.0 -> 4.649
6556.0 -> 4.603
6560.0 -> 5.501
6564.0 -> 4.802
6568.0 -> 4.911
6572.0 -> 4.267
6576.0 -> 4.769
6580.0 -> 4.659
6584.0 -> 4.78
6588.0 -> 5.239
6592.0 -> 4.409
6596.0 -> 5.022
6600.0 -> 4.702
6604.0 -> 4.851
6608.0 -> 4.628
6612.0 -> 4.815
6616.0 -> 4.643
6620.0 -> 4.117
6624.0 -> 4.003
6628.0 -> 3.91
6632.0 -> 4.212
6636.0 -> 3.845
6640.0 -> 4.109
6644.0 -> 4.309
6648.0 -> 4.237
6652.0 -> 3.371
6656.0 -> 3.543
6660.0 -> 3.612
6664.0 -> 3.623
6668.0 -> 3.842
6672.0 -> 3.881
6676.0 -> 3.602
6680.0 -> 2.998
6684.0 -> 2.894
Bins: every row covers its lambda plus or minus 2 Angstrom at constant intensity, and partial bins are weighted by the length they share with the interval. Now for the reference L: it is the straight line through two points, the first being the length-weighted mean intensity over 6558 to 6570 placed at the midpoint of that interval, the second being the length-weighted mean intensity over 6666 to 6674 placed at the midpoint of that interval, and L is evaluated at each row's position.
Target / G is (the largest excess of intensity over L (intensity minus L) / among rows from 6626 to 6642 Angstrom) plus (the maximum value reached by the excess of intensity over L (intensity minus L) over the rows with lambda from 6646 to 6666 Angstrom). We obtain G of 0.0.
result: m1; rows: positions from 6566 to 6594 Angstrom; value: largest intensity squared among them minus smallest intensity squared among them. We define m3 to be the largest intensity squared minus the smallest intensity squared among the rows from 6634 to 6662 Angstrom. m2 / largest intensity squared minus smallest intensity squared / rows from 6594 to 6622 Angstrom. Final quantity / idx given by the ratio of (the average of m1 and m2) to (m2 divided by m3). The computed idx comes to 7.6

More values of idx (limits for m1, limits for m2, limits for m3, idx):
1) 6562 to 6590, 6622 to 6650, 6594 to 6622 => 14.2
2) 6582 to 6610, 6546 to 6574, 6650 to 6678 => 3.1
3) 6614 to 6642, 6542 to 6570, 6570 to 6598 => 7.5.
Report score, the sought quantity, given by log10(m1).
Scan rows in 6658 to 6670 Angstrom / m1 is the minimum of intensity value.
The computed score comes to 0.56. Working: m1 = 3.612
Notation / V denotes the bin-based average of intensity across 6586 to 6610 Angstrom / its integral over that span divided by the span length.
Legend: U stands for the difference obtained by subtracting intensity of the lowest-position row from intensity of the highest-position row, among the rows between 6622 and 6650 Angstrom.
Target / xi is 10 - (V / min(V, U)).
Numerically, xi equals -10.5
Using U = 0.2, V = 4.81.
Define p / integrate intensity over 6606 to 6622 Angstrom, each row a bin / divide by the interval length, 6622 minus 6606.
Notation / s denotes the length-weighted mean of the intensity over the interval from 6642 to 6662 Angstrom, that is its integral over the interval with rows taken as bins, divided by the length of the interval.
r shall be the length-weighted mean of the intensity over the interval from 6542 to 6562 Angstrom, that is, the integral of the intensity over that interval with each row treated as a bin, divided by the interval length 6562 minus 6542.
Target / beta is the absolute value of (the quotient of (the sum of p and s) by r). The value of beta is 1.67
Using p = 4.55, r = 5.0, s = 3.81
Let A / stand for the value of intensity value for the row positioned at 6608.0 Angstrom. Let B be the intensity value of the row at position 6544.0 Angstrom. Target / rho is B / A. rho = 1.2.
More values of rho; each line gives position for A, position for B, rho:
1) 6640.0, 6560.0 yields 1.3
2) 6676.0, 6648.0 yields 1.2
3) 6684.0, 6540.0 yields 2.0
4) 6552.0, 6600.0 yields 1.0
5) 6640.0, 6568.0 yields 1.2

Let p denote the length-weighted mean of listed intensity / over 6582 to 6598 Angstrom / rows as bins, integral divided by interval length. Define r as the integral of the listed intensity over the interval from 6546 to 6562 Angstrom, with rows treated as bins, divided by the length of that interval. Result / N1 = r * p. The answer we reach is 23.6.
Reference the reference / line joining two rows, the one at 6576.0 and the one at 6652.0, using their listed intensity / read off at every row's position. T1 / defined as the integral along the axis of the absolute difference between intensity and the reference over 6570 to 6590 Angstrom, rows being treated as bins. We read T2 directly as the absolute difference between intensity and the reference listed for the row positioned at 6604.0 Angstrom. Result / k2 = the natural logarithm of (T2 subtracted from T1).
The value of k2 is 1.66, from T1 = 5.8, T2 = 0.60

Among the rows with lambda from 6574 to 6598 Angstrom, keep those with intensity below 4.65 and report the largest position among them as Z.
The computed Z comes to 6592.0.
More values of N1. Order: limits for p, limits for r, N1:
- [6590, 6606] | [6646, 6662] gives 17.5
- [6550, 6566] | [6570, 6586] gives 22.6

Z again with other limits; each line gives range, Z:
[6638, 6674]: 6672.0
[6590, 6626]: 6624.0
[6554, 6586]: 6572.0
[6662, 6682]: 6680.0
